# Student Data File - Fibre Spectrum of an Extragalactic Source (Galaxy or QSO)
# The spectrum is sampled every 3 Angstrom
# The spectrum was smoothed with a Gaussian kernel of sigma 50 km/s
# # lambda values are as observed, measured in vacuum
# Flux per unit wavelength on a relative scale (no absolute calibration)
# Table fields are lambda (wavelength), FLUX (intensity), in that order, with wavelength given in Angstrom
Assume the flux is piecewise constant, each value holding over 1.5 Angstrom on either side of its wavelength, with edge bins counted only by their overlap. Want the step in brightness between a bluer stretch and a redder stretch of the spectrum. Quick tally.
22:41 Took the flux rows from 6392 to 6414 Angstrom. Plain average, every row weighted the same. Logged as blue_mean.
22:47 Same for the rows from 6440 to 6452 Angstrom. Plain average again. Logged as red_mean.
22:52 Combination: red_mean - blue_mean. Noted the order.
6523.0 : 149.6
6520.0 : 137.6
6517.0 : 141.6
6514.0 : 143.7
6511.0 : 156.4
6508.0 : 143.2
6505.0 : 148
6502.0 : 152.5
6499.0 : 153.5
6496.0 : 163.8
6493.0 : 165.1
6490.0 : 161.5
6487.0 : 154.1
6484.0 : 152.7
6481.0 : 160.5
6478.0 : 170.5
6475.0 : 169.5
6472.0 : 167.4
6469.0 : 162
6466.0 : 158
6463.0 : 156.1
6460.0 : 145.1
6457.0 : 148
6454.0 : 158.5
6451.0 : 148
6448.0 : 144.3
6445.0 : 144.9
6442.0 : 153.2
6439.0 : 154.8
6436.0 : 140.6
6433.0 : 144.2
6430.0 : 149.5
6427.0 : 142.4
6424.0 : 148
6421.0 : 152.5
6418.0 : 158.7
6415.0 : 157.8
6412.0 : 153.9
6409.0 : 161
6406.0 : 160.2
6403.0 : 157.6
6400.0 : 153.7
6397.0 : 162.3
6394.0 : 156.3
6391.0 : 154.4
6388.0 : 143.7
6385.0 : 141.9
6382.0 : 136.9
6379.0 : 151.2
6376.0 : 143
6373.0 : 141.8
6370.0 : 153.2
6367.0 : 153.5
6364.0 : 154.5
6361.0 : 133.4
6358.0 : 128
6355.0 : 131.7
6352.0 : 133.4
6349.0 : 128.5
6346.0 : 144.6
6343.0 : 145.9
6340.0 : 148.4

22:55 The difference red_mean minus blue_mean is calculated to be -10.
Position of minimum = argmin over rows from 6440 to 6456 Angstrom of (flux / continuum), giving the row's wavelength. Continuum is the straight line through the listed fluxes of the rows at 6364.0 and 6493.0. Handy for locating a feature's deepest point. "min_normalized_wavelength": 6448.0 Angstrom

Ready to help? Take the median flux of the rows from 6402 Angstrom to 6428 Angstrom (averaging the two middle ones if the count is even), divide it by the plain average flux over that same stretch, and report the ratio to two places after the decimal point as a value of 1.02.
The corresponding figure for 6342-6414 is 1.01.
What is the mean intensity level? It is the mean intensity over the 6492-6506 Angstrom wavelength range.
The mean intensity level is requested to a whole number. 157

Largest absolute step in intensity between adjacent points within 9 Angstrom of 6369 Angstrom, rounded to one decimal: 21.1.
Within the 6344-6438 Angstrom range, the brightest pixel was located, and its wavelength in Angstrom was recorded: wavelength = 6397.0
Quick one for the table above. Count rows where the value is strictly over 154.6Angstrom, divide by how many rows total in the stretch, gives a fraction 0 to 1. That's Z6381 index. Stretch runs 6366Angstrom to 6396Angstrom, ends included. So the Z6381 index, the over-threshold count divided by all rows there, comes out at 0.1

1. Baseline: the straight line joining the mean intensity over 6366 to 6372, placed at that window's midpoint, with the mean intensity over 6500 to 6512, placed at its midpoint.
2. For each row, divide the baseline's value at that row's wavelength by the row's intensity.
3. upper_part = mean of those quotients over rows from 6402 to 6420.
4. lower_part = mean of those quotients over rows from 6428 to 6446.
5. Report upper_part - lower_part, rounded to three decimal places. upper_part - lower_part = -0.064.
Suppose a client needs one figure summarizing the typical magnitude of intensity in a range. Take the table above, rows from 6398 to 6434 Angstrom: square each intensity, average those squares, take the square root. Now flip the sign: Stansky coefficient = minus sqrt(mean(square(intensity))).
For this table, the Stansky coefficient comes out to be -153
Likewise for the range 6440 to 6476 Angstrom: -155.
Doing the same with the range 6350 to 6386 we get -142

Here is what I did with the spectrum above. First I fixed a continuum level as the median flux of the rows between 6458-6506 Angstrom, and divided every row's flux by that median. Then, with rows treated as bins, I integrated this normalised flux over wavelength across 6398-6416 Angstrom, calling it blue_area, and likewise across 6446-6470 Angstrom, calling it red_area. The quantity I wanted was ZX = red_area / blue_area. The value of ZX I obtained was 1.29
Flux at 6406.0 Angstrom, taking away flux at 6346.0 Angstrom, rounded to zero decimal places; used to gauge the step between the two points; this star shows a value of 16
